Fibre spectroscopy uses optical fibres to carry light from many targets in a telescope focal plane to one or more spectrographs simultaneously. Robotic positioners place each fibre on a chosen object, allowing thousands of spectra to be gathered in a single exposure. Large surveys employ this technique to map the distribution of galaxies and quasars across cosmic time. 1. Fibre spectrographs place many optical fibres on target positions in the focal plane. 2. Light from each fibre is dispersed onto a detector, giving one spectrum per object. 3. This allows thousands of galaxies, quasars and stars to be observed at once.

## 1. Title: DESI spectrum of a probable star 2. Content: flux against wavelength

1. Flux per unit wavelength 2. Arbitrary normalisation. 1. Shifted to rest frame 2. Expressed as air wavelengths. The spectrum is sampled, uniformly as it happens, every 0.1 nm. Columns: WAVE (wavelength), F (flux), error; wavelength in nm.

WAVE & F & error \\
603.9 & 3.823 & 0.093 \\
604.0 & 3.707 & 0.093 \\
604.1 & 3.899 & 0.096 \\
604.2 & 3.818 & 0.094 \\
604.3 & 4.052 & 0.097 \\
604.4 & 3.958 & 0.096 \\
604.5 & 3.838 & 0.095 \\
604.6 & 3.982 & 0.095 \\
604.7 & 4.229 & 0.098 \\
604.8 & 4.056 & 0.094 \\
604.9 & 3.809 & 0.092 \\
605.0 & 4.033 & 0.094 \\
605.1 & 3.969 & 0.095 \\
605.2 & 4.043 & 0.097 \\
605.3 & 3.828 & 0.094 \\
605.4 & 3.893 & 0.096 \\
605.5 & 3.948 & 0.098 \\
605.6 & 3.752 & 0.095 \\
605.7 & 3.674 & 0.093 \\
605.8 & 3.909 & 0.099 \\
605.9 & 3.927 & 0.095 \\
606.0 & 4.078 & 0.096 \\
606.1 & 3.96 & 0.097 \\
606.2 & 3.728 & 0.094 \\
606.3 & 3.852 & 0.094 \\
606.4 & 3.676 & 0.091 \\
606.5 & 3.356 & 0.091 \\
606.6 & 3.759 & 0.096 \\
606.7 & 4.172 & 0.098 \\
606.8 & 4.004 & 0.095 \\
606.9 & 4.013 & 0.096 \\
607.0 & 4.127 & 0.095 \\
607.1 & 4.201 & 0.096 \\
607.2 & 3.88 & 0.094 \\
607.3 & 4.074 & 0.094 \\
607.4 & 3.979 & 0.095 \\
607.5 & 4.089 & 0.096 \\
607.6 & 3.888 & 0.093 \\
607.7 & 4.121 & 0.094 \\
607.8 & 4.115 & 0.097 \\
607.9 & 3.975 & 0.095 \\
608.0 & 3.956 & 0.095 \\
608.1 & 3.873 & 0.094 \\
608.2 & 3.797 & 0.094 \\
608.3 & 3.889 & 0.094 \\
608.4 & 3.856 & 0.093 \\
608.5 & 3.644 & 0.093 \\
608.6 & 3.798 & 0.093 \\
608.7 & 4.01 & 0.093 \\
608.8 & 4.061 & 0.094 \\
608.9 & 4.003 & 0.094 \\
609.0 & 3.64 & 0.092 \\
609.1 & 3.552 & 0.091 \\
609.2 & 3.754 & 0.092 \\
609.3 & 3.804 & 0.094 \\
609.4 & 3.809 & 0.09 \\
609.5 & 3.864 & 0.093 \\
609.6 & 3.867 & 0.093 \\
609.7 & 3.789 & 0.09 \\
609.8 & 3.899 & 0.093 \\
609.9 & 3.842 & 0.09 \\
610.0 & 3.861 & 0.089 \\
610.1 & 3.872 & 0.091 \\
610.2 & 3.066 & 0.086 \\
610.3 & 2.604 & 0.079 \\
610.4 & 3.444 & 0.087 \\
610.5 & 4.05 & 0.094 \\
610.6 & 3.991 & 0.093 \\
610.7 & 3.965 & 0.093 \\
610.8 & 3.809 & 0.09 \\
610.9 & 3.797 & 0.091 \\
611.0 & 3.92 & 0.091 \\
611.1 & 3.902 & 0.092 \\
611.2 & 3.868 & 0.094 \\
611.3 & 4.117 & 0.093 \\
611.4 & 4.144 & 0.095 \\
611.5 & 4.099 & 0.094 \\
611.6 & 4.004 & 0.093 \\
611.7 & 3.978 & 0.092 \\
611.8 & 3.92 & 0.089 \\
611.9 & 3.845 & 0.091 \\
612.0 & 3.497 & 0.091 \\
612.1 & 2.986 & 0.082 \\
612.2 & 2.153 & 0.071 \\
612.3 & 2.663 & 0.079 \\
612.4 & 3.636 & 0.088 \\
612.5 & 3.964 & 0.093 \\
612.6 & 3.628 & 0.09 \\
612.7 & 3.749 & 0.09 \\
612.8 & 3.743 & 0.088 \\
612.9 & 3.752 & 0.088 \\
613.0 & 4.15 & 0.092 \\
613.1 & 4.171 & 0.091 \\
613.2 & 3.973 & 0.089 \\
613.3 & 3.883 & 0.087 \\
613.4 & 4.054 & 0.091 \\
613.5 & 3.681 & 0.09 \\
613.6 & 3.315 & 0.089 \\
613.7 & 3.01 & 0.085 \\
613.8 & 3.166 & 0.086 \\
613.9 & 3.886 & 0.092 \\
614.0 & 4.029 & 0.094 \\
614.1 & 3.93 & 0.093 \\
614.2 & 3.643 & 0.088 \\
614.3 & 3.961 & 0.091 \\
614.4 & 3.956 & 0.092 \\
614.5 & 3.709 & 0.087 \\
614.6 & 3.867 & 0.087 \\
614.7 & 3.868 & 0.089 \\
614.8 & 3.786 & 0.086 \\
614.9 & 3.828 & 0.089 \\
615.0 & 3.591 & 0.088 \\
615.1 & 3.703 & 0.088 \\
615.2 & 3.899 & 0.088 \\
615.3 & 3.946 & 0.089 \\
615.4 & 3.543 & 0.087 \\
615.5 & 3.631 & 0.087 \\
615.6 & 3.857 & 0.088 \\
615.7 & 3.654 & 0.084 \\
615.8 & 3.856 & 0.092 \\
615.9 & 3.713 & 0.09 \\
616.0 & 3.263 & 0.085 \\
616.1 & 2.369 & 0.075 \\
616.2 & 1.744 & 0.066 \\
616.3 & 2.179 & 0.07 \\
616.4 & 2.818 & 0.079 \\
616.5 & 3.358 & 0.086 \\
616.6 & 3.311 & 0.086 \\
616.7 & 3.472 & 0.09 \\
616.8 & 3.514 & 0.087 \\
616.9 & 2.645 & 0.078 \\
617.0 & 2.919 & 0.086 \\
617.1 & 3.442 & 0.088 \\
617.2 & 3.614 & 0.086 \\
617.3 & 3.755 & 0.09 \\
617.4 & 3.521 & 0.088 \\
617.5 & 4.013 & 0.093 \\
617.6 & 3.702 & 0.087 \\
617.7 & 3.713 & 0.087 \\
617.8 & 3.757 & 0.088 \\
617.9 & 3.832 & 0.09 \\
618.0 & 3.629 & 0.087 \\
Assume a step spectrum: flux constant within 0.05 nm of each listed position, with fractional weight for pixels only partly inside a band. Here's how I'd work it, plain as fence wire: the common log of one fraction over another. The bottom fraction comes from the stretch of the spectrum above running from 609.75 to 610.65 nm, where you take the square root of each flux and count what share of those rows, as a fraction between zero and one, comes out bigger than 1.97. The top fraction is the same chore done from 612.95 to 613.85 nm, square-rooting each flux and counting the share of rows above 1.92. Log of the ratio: 0.22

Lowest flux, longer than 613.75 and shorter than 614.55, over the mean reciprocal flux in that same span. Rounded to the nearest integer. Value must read 12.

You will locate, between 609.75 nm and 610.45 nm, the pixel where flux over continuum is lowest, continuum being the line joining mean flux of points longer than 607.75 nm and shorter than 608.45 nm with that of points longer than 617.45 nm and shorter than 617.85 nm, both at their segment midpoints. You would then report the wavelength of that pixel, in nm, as 610.3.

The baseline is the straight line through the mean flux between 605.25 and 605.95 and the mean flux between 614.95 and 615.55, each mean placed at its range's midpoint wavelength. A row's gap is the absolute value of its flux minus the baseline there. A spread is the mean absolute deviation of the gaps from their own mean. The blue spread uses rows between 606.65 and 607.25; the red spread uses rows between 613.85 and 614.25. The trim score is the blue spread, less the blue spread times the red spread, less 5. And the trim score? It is -4.91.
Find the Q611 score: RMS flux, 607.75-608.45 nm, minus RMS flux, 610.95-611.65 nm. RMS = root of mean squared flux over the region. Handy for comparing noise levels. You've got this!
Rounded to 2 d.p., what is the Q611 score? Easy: -0.08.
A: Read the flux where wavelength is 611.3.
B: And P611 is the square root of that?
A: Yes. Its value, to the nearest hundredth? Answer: 2.03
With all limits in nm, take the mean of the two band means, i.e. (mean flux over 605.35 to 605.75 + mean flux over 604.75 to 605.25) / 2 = 3.90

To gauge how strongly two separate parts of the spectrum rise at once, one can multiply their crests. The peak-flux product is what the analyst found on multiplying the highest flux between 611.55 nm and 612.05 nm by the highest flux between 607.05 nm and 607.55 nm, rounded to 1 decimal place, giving 16.8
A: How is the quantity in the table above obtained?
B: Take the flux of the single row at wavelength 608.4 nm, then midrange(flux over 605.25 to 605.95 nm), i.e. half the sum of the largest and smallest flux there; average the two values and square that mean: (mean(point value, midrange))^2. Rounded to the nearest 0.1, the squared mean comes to 14.7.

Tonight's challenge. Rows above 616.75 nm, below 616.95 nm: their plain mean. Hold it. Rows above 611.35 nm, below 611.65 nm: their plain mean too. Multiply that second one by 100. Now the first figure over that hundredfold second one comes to 0.0075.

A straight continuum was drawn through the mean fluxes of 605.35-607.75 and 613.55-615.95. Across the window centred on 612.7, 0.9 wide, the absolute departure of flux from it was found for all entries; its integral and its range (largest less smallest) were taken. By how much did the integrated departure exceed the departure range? -0.9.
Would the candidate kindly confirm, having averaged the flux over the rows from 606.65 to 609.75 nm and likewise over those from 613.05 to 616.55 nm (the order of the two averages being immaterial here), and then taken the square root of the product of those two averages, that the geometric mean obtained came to 3.74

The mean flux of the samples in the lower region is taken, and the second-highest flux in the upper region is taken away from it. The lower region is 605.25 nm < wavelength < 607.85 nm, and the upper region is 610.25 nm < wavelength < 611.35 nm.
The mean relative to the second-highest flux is -0.13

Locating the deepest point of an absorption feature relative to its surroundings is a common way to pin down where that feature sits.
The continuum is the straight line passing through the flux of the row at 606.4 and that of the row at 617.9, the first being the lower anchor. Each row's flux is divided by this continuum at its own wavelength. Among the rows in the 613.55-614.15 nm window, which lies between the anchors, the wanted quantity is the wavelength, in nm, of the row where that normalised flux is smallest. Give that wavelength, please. 613.7 nm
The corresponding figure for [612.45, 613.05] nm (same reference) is 612.6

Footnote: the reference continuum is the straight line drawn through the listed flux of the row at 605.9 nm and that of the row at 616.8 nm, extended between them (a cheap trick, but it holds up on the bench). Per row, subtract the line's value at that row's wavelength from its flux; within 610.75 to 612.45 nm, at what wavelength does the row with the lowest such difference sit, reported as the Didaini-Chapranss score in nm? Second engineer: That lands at 612.2 nm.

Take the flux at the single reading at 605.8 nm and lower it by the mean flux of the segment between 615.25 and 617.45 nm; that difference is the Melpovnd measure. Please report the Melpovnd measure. 0.6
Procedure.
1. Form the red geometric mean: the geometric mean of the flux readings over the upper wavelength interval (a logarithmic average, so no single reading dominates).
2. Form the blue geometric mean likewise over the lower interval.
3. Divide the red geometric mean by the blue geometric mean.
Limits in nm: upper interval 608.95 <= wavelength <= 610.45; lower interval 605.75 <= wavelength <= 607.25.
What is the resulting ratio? 0.929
